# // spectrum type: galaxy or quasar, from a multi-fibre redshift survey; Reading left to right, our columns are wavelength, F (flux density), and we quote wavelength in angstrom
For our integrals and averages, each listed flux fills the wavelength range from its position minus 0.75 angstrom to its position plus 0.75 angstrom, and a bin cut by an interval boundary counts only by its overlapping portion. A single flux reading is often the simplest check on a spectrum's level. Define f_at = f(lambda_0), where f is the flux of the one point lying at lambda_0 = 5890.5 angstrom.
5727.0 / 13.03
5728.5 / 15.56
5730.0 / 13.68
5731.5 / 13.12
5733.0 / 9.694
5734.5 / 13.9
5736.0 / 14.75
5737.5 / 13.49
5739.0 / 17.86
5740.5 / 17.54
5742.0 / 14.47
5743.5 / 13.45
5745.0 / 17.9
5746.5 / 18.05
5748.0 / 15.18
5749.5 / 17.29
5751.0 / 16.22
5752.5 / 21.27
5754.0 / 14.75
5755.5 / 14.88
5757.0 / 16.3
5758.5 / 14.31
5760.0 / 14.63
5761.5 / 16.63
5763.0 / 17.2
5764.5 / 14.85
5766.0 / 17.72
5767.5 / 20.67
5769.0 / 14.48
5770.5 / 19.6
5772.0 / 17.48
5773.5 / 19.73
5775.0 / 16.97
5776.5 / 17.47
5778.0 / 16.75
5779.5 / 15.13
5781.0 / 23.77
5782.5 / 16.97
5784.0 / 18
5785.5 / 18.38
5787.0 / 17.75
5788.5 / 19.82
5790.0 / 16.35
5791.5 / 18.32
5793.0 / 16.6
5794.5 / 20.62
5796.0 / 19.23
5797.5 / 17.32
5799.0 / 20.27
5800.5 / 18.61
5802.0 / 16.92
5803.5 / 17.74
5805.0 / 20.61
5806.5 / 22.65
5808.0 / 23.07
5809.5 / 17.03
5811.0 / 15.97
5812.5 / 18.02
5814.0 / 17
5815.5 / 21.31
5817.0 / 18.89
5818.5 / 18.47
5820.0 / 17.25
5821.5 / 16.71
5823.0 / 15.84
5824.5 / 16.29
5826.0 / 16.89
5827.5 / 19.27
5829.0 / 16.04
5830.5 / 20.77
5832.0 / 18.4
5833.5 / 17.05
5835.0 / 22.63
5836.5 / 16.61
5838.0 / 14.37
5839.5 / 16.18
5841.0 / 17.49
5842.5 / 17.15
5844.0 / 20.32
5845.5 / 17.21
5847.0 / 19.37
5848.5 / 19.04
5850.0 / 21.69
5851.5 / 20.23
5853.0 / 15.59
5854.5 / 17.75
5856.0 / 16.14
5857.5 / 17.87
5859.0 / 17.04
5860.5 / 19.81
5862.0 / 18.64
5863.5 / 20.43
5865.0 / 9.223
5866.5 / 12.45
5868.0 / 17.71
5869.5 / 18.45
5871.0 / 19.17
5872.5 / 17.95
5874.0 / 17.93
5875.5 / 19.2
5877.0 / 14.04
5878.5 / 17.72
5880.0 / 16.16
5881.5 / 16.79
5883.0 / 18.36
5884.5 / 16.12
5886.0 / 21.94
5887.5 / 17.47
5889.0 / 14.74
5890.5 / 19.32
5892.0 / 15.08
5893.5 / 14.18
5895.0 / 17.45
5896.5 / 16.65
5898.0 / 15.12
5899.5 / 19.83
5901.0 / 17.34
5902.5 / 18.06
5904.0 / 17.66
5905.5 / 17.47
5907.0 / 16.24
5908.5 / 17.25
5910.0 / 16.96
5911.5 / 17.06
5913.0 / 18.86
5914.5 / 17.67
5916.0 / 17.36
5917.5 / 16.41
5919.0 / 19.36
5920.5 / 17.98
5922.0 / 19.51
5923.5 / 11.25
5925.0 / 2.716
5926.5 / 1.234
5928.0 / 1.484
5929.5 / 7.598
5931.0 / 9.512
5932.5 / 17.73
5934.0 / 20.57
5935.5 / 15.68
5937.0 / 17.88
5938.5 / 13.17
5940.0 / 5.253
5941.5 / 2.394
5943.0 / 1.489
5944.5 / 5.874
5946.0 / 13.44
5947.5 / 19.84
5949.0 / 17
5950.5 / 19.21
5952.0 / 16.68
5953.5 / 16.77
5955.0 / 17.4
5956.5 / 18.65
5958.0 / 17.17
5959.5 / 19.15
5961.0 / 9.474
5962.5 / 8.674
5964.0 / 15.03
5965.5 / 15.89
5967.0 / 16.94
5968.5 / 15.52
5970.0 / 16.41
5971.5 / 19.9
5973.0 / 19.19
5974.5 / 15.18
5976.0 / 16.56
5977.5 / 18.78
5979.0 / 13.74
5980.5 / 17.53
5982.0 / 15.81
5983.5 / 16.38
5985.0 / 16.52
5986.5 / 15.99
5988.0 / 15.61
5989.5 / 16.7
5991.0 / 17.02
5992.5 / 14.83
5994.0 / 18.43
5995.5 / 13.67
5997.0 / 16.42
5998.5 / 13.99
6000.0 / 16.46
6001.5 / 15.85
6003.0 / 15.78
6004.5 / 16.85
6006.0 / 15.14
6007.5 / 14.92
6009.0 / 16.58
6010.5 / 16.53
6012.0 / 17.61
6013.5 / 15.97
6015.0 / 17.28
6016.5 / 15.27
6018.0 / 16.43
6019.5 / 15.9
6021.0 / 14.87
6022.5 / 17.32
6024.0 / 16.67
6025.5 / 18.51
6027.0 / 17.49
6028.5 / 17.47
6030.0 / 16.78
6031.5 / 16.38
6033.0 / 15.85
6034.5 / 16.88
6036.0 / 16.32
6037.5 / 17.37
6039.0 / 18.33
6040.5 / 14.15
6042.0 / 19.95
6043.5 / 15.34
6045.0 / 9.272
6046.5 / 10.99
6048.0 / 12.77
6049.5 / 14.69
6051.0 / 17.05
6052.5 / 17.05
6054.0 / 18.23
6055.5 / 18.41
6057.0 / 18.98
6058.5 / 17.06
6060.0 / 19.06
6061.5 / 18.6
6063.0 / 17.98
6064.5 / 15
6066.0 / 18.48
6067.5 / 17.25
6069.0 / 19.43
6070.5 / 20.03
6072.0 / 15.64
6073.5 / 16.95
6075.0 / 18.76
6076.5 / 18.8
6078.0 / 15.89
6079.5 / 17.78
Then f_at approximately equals 19.32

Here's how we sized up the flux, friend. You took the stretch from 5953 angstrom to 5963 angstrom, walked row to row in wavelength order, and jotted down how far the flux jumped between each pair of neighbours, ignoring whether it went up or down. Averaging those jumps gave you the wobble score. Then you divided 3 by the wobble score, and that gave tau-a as 1.1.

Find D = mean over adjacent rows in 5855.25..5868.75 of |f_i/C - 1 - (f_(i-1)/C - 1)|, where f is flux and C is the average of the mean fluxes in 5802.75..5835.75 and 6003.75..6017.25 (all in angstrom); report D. 0.201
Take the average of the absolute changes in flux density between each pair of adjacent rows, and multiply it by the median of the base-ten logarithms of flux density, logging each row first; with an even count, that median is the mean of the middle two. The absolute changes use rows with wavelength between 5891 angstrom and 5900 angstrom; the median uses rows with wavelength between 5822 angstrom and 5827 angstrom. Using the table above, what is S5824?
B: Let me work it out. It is 2.7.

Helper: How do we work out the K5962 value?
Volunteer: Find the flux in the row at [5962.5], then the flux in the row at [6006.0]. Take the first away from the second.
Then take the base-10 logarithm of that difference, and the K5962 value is 0.8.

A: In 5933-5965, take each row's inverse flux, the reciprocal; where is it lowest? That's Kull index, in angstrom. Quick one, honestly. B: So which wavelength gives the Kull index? 5934.0 angstrom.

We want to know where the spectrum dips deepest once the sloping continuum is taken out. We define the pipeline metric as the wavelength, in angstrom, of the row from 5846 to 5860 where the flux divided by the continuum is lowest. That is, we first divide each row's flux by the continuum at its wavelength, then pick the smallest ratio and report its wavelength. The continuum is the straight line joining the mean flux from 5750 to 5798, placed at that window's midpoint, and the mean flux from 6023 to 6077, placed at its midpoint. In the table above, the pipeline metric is 5853.0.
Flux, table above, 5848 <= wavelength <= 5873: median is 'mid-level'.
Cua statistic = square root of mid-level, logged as 4.24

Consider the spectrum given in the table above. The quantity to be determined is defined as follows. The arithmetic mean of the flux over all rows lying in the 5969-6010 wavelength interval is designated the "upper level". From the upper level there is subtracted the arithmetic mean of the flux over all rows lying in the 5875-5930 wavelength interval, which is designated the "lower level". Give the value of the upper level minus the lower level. 0.6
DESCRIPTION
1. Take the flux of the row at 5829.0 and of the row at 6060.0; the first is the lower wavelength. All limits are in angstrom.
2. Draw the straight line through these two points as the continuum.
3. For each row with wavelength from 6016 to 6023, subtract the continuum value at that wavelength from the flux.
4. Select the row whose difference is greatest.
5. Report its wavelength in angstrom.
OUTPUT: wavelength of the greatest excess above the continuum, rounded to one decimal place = 6022.5 angstrom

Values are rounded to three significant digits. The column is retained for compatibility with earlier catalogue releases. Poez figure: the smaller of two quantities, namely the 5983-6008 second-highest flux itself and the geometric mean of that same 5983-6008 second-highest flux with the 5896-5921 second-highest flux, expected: 17.0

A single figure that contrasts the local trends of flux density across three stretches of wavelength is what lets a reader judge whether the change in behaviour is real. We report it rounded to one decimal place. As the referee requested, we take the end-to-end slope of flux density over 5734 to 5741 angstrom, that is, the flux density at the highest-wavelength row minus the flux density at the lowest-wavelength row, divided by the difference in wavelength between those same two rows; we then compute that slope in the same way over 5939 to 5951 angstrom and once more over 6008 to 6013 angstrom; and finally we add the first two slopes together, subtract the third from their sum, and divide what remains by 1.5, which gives 1.1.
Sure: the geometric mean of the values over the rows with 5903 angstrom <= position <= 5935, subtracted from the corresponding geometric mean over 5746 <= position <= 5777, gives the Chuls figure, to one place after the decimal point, 5.2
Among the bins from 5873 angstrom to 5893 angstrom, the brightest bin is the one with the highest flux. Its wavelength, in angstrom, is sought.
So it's 5886.0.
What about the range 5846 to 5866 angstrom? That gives 5850.0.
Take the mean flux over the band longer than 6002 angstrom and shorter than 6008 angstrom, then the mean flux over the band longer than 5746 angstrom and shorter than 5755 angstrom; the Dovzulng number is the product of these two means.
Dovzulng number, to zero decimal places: 268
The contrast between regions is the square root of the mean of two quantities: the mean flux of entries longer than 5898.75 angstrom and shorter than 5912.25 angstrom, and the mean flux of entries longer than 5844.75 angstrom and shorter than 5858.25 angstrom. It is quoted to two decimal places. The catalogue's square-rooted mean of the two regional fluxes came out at 4.23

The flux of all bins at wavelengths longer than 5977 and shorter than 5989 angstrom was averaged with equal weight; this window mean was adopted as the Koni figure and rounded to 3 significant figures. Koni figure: 16.3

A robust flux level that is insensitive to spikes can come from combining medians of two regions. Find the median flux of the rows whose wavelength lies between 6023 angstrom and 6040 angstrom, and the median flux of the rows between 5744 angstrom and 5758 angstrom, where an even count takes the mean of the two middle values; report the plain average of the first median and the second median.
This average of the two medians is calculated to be 16.6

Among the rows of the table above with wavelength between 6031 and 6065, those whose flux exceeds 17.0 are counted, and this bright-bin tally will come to 12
